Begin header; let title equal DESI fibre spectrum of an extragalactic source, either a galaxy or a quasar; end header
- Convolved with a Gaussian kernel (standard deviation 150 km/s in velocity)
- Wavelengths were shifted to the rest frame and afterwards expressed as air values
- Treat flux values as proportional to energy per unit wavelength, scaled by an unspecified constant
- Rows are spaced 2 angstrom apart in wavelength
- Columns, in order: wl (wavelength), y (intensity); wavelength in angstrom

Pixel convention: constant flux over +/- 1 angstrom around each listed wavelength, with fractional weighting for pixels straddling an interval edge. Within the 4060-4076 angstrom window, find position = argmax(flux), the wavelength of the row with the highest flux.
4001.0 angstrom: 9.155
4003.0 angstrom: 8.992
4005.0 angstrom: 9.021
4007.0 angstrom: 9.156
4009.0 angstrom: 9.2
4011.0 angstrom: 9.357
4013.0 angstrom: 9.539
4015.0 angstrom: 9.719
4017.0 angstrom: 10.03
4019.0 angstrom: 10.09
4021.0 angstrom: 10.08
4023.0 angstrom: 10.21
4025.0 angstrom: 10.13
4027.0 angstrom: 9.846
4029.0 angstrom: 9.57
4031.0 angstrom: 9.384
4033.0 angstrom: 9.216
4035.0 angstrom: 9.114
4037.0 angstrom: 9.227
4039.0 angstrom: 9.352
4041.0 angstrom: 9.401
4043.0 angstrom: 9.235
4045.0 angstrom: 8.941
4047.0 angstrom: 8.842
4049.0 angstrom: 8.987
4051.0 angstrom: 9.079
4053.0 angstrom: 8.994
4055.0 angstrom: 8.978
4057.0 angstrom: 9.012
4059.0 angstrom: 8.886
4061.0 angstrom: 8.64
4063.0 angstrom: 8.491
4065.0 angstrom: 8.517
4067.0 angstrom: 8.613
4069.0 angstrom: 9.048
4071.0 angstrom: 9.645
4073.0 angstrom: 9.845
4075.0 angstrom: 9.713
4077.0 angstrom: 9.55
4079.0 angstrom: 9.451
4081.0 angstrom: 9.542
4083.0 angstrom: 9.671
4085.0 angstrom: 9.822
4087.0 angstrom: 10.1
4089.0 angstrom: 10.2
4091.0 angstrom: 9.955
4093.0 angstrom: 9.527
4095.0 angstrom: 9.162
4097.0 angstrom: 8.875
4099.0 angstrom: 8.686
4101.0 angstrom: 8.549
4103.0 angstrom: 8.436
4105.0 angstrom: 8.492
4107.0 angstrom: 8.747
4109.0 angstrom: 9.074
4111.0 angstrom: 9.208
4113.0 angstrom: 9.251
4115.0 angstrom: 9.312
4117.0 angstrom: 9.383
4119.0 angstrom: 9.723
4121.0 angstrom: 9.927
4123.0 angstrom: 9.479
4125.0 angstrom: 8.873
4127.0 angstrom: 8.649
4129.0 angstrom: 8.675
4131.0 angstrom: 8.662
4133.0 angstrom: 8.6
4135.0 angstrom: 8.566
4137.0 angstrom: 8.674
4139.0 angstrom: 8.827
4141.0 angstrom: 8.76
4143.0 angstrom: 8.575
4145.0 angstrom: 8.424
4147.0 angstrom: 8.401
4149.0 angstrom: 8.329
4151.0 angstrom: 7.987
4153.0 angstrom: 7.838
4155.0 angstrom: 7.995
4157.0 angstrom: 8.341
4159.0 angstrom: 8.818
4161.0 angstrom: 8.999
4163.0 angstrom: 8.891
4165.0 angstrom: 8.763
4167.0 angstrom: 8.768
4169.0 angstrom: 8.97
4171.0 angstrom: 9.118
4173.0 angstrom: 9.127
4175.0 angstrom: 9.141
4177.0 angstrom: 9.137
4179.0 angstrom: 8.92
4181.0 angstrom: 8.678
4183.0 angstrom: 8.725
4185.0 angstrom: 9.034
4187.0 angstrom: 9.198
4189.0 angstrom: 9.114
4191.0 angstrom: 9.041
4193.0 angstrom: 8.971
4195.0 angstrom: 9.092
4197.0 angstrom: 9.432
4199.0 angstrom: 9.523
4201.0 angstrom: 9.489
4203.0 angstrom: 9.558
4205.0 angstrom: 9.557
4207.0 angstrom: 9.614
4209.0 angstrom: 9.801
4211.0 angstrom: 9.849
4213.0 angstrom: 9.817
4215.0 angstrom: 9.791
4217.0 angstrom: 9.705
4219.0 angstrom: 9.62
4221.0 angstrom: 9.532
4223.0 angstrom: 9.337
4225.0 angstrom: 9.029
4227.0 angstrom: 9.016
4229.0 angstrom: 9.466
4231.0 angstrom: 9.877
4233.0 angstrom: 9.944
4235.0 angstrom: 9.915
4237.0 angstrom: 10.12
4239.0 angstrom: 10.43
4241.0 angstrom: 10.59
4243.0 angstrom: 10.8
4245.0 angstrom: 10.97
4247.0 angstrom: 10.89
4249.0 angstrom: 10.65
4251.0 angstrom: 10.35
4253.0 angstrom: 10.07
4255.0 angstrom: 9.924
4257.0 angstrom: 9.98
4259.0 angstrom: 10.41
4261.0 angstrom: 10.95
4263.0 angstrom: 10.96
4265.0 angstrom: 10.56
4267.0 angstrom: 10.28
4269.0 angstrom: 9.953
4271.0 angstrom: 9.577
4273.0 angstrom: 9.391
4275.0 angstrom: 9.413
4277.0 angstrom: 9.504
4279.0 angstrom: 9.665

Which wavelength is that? 4073.0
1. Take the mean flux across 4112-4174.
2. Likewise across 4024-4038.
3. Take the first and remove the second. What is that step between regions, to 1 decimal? -0.7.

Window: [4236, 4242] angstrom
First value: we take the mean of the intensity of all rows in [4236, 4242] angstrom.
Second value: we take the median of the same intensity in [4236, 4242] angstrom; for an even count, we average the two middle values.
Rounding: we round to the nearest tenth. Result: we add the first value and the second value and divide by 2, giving 10.4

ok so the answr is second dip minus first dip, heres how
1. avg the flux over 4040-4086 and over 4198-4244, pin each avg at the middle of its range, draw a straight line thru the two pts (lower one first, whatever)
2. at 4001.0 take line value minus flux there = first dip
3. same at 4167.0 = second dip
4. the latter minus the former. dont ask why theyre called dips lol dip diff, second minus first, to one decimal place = 1.0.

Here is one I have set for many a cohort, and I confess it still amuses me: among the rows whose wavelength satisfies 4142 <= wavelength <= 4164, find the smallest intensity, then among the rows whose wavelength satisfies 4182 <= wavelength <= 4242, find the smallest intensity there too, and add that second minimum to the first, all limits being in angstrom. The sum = 16.6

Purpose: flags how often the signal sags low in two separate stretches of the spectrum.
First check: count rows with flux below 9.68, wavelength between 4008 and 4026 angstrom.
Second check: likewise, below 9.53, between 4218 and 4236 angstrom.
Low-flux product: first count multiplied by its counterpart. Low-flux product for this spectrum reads 12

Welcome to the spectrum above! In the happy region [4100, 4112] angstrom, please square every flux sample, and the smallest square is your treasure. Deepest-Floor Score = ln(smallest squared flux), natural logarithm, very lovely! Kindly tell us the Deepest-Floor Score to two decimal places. 4.27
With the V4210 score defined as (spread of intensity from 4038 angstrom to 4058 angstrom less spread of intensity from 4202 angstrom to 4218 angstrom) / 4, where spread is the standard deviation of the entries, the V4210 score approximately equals 0.016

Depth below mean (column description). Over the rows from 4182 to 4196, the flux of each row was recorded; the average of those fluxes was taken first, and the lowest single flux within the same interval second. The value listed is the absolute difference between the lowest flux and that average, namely 0.30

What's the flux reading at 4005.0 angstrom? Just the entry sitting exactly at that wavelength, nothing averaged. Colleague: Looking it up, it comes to 9.021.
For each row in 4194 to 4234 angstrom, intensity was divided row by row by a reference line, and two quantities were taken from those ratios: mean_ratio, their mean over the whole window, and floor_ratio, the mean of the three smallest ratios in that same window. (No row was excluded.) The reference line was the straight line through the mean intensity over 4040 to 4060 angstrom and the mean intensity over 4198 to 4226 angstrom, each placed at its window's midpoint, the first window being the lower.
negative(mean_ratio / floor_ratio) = -1.057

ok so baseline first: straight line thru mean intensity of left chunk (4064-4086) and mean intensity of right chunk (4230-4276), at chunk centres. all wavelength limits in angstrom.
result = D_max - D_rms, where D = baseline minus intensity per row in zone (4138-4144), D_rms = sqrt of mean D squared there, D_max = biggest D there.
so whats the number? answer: 0.15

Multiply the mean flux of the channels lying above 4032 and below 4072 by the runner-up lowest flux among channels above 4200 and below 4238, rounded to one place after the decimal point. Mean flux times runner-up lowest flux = 81.4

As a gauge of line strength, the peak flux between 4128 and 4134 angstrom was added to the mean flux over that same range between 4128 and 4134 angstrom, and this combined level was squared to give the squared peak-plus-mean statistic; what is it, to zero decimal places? 300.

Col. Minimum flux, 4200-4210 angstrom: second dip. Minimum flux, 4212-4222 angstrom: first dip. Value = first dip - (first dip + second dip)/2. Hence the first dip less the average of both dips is 0.0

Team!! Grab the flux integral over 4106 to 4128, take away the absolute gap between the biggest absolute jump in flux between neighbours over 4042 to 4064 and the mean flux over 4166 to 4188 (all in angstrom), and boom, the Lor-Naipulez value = 195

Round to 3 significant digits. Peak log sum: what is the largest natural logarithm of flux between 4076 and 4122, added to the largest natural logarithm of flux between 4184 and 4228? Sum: 4.61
